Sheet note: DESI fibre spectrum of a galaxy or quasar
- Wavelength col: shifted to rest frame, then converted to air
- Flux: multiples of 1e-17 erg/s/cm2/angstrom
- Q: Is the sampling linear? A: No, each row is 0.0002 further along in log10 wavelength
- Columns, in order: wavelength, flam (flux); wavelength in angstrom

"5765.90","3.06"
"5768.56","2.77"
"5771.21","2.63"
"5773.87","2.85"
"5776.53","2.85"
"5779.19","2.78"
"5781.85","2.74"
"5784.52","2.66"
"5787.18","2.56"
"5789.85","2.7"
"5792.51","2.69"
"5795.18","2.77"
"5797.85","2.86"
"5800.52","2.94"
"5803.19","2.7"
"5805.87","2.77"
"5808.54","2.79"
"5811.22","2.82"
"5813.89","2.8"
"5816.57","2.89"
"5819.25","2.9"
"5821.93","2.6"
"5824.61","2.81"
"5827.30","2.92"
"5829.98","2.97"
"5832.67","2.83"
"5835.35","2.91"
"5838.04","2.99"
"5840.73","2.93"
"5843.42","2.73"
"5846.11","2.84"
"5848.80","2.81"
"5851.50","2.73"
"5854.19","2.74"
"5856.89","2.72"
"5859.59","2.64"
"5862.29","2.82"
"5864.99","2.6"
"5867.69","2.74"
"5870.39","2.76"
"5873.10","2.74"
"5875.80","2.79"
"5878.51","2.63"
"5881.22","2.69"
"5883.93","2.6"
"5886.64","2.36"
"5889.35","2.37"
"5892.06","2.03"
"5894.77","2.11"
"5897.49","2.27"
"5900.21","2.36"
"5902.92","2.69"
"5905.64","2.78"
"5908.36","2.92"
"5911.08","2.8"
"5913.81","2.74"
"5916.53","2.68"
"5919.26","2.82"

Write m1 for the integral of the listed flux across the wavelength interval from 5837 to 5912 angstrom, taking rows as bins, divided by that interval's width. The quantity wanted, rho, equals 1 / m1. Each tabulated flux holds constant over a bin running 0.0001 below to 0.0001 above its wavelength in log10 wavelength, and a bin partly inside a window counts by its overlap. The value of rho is 0.378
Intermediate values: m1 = 2.65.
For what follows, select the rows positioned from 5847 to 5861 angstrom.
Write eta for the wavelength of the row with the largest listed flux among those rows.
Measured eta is 5848.80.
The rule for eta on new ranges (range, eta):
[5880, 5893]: 5881.22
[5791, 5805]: 5800.52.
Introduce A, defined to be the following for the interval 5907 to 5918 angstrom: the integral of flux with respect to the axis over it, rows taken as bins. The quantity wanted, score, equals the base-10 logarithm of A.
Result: 1.49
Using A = 30.6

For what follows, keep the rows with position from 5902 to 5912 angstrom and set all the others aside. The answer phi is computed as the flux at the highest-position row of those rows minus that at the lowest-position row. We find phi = 0.11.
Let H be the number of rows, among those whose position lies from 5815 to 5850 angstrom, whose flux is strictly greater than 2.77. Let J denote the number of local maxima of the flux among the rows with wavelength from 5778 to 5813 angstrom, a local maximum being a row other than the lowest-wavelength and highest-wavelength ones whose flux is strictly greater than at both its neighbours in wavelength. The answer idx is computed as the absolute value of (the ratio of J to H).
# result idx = 0.2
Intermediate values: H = 11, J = 2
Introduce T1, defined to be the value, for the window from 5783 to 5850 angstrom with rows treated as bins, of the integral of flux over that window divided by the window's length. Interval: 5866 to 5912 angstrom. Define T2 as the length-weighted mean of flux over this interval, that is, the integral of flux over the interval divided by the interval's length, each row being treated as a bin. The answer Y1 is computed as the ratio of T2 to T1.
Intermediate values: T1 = 2.81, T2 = 2.57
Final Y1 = 0.91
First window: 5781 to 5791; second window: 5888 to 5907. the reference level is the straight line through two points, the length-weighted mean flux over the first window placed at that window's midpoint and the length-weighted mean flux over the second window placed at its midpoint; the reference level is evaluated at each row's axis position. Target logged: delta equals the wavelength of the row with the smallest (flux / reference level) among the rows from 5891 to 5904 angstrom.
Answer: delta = 5892.06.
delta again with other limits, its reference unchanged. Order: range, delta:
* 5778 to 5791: 5787.18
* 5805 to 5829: 5821.93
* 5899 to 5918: 5900.21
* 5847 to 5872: 5864.99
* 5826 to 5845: 5843.42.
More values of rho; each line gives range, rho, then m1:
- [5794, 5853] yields 0.353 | 2.83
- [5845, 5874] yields 0.365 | 2.74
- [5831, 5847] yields 0.348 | 2.87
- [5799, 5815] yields 0.357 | 2.80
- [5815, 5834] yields 0.352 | 2.84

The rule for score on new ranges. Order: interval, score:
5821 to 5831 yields 1.45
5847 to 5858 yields 1.48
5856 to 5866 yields 1.43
